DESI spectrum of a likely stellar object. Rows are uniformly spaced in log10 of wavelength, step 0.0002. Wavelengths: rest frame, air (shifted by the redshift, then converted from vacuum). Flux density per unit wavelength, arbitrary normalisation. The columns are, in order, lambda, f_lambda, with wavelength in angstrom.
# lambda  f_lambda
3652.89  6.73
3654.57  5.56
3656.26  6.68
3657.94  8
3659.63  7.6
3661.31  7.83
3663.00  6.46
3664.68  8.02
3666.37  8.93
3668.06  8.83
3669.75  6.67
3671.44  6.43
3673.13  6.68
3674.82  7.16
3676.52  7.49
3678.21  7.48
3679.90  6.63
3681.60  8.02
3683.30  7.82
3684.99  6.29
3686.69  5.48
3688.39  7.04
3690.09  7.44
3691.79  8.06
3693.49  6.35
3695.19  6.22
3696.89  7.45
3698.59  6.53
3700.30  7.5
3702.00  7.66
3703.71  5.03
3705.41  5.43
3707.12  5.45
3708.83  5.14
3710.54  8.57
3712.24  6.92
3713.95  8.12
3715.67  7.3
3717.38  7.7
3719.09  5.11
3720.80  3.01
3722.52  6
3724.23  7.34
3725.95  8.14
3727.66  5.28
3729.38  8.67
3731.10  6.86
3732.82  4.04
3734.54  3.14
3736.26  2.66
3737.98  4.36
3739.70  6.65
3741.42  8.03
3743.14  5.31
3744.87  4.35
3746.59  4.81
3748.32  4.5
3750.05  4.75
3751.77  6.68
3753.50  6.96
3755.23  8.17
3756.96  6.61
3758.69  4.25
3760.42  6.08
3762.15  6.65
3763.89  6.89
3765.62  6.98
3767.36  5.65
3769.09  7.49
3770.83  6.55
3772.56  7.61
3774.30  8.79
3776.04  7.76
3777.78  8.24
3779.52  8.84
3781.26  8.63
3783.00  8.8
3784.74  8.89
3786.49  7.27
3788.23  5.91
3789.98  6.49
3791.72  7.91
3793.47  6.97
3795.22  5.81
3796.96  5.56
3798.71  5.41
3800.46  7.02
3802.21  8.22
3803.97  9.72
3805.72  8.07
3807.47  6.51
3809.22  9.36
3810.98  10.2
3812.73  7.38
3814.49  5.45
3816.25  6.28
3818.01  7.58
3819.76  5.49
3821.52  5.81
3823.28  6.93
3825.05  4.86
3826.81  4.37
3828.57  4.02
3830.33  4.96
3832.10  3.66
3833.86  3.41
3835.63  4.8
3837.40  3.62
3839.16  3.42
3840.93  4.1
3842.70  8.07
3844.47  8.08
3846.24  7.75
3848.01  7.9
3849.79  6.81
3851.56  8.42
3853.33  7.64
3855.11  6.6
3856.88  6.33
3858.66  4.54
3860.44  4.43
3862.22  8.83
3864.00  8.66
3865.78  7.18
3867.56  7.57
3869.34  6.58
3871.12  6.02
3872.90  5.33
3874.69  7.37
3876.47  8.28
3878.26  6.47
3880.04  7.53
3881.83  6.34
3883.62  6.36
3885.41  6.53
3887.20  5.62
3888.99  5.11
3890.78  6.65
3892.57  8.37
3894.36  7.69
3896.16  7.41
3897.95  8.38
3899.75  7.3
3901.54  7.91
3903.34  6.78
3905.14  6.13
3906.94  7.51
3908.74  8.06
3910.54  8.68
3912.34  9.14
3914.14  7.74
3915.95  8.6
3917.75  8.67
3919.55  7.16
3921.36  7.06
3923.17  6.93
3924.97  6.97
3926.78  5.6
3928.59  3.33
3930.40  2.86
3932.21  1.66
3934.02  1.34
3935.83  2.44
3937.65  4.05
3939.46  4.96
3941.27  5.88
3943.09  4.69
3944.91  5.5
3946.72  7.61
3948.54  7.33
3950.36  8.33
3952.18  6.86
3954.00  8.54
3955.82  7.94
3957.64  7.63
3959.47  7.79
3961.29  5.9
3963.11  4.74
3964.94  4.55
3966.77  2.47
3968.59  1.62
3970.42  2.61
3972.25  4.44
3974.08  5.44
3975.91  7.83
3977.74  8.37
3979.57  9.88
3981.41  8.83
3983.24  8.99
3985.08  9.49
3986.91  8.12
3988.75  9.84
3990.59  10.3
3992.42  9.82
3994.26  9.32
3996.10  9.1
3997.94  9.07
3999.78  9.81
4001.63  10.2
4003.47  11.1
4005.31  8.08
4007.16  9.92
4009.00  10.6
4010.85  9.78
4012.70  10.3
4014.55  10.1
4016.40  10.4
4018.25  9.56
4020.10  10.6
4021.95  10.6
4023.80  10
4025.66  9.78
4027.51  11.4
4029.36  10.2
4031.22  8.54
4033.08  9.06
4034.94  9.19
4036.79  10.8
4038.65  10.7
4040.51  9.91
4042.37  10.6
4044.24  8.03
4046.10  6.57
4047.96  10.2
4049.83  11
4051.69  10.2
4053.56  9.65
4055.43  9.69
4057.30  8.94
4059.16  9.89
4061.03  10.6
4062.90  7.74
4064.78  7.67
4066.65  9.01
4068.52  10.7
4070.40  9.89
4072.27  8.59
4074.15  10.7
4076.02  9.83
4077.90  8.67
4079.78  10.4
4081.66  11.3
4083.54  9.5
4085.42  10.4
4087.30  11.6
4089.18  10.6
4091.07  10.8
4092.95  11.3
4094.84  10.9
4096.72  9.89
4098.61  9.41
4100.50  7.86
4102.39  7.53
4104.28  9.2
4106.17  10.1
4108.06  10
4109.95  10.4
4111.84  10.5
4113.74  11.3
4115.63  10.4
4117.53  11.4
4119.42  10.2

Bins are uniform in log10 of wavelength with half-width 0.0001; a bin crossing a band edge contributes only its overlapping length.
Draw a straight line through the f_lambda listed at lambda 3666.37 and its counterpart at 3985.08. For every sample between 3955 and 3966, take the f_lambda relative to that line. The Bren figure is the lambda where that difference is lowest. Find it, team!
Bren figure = 3964.94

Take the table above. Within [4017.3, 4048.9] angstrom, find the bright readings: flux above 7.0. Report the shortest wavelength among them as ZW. 4018.25 angstrom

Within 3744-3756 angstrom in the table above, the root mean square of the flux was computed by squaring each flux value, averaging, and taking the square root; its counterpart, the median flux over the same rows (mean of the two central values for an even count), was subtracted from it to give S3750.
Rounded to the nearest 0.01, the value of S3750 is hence 1.10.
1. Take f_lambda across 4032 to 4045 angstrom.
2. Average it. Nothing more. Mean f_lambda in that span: 10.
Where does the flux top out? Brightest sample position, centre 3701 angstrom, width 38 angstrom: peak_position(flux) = 3710.54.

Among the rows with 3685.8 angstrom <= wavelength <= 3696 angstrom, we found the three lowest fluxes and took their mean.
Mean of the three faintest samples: 6.0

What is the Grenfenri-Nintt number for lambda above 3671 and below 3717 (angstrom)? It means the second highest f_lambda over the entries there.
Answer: 8.12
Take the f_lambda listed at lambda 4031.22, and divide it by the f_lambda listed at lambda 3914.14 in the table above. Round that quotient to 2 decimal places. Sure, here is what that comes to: 1.10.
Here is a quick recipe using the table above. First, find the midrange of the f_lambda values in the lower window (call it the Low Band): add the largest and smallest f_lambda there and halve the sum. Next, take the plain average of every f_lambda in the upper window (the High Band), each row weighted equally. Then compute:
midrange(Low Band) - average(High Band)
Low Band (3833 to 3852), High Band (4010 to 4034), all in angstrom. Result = -4.1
